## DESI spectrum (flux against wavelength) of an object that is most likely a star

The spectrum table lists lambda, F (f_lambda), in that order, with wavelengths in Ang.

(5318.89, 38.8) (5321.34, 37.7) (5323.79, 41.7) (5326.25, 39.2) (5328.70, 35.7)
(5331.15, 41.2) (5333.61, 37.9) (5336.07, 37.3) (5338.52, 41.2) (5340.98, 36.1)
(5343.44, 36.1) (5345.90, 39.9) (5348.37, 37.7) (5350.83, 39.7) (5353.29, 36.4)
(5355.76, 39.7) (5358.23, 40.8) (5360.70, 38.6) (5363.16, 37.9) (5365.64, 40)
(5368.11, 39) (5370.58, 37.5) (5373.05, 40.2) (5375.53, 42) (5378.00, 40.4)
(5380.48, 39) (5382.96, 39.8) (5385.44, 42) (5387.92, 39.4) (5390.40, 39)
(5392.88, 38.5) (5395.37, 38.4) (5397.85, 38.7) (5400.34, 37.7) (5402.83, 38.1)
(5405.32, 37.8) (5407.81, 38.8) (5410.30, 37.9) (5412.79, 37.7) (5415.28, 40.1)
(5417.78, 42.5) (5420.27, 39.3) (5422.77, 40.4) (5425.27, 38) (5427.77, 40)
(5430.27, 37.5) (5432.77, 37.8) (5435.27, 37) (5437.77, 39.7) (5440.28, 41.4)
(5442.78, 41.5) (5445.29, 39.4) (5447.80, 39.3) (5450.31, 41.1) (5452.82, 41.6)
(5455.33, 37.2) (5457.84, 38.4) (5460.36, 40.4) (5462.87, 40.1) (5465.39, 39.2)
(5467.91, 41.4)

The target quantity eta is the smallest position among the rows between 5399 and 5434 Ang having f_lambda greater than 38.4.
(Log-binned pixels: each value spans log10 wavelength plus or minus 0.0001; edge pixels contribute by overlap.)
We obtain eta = 5407.81 Ang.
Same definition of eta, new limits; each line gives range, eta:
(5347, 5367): 5350.83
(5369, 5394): 5373.05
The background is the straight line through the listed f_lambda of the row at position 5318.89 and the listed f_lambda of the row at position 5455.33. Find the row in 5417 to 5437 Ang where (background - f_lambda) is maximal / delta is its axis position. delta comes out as 5435.27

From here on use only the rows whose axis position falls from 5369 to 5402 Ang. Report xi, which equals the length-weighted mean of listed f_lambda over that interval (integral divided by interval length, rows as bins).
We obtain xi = 39.4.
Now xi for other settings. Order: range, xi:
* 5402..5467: 39.3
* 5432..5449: 39.5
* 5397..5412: 38.1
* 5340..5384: 38.9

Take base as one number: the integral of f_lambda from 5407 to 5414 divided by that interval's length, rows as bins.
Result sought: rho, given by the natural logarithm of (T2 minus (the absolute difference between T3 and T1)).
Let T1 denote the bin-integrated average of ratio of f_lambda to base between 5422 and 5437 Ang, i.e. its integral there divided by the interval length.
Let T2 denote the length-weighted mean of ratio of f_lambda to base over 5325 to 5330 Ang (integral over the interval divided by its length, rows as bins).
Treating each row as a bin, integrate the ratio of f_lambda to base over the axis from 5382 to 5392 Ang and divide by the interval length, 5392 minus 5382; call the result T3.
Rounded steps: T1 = 1.01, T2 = 0.98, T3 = 1.05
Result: -0.06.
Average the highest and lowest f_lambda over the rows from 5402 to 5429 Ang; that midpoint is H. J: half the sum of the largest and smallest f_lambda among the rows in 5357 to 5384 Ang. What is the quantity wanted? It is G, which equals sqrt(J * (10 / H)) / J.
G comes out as 0.0792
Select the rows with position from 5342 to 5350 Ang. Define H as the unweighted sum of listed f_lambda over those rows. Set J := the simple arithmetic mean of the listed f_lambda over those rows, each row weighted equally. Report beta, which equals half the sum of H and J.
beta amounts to 75.8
